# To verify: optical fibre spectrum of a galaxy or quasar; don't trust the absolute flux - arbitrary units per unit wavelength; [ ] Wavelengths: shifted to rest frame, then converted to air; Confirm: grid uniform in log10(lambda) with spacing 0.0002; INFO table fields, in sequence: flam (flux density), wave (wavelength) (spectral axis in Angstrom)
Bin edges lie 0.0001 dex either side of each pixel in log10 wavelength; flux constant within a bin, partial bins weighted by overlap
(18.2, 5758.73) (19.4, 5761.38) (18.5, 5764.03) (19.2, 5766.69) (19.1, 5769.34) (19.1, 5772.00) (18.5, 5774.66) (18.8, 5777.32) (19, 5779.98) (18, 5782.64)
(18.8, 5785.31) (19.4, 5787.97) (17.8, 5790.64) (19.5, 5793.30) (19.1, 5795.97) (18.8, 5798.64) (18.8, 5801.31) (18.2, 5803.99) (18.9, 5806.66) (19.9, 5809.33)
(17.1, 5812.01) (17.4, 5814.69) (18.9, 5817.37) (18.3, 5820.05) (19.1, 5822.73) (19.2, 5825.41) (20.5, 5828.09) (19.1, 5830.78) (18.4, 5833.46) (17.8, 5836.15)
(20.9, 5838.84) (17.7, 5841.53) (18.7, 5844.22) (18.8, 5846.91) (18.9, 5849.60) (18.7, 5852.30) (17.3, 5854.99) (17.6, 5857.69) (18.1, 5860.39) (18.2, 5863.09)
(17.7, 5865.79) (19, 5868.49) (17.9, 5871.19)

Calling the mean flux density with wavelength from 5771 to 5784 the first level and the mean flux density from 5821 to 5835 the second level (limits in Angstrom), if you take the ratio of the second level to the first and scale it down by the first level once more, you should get 0.0552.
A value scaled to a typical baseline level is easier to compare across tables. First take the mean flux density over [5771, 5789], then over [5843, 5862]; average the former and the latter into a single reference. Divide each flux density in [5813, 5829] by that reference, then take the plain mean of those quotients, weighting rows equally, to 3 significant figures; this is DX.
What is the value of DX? 1.02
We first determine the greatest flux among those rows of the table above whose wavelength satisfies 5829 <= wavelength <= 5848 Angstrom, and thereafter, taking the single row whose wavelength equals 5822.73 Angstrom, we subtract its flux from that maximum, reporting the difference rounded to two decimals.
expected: 1.80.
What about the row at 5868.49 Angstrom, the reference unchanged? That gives 1.90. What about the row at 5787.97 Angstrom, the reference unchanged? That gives 1.50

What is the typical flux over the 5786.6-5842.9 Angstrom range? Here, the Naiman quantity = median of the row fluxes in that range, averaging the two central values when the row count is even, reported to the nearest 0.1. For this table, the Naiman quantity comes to 18.9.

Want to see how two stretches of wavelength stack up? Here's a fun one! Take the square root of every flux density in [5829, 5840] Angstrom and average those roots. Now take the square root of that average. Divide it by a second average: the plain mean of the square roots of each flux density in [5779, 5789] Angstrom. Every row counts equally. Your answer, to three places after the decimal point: 0.482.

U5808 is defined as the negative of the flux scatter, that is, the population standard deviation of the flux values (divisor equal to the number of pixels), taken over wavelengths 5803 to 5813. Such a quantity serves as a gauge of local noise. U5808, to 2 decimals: -1.02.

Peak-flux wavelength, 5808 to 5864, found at 5838.84 Angstrom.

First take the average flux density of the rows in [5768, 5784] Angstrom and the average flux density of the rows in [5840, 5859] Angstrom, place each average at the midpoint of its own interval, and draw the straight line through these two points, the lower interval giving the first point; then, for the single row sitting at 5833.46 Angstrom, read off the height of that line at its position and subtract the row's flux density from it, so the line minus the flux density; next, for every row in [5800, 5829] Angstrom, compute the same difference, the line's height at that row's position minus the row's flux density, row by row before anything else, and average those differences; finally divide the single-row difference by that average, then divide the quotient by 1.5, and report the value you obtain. 0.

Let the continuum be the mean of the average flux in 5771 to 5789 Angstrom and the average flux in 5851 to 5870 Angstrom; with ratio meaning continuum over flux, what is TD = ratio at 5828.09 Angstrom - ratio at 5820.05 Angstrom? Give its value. -0.11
